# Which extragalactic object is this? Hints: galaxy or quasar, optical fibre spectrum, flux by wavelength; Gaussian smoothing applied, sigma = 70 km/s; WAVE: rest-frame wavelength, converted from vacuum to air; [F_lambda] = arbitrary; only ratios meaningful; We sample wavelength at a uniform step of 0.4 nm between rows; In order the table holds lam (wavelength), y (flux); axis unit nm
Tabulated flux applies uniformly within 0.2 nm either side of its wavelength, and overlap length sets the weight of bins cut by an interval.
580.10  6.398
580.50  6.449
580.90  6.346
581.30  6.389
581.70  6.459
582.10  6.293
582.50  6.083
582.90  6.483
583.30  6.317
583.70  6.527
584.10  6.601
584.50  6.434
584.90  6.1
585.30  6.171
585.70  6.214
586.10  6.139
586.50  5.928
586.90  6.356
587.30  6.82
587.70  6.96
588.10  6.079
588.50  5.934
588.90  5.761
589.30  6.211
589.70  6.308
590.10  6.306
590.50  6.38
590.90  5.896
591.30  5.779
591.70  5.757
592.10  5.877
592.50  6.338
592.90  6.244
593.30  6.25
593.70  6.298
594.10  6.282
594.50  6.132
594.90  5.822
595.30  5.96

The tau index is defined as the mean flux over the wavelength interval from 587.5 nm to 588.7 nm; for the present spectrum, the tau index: 6.32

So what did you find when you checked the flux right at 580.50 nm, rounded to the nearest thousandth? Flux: 6.449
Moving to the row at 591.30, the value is 5.779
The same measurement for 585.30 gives 6.171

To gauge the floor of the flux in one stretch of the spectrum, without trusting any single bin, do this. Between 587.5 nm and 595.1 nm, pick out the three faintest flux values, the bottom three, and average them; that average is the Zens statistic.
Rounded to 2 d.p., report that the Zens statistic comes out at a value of 5.77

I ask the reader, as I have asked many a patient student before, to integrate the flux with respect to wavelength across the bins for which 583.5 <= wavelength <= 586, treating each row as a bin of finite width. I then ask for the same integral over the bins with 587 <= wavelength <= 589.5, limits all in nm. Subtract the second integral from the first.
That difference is 0.1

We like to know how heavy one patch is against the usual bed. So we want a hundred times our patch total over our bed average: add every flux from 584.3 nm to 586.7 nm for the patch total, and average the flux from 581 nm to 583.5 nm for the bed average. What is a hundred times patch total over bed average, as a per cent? 584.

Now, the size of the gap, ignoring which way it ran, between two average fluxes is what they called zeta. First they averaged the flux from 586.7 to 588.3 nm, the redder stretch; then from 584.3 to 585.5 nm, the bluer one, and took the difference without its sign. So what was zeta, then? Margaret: 0.32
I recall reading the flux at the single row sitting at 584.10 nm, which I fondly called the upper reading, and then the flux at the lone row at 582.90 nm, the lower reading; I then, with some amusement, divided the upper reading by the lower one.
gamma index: 1.02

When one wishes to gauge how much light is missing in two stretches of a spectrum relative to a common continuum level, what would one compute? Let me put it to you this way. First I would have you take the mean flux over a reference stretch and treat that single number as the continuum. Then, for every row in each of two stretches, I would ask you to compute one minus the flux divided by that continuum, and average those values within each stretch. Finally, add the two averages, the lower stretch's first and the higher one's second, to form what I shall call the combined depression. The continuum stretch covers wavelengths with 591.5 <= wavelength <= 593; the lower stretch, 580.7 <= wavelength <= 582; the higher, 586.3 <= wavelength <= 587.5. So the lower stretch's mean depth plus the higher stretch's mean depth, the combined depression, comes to -0.11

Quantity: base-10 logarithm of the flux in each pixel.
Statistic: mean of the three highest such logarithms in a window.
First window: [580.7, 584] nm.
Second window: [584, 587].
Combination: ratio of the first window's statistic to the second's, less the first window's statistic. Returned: 0.190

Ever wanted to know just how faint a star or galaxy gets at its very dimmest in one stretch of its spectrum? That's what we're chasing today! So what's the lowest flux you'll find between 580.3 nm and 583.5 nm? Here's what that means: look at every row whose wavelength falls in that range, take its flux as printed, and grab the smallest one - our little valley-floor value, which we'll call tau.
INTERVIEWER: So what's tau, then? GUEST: 6.083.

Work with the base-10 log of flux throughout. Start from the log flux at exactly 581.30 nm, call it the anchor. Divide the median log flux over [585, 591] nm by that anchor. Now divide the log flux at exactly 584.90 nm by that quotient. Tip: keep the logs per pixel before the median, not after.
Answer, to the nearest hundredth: 0.80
